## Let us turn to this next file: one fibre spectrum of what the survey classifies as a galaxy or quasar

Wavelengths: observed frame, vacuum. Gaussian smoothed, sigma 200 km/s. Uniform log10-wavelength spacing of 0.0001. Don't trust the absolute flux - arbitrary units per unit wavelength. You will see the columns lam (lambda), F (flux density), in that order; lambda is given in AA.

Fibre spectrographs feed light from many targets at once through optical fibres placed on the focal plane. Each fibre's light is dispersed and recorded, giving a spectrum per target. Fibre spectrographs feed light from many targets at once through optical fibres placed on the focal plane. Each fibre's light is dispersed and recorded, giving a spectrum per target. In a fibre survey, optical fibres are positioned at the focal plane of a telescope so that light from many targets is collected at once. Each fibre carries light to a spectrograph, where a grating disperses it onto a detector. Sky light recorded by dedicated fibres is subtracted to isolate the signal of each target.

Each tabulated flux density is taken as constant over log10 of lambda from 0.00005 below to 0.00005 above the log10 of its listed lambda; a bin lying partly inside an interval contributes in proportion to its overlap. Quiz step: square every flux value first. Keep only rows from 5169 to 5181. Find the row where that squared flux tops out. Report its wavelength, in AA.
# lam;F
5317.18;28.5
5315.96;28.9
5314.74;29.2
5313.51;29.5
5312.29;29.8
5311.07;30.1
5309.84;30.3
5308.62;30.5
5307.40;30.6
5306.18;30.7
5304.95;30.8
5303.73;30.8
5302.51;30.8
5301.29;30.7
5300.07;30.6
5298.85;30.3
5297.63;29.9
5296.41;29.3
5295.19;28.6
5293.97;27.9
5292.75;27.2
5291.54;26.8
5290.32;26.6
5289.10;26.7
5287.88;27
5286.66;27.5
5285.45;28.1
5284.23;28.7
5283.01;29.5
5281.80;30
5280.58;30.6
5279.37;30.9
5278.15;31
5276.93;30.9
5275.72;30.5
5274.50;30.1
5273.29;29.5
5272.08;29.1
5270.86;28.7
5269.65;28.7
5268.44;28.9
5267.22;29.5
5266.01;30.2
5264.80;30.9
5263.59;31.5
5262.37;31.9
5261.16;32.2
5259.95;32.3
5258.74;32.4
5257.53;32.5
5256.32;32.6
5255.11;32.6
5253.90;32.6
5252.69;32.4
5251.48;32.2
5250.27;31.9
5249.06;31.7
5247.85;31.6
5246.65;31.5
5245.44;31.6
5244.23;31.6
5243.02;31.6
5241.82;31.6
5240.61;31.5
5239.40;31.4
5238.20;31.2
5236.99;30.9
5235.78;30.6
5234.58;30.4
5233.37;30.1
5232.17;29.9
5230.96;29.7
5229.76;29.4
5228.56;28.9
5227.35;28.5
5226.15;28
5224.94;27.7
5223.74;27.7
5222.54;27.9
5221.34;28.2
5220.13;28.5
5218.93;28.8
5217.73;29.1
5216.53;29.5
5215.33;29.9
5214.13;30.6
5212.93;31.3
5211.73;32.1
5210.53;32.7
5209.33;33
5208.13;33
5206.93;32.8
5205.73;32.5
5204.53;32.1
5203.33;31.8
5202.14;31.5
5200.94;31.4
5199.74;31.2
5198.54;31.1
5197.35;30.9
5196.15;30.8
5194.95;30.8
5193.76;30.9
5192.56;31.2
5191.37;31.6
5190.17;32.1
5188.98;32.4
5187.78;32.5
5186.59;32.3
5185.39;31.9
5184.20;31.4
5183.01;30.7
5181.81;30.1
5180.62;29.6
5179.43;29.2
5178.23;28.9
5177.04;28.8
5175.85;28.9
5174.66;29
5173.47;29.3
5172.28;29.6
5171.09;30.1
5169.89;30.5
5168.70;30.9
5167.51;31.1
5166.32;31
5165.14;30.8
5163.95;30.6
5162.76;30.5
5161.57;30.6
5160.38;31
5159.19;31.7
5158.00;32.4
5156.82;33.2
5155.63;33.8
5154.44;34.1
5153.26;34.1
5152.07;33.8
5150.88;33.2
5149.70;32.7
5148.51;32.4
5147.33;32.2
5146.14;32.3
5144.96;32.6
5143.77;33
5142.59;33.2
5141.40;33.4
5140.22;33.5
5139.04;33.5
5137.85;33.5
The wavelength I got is 5169.89 AA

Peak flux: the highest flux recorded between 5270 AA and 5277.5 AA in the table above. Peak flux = 30.9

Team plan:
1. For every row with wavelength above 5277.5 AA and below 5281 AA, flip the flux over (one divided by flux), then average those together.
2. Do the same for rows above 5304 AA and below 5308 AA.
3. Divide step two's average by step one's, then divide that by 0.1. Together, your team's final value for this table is 10.0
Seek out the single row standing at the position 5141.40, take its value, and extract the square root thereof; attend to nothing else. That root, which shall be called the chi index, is 5.78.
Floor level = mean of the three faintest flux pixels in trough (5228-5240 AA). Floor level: 29.3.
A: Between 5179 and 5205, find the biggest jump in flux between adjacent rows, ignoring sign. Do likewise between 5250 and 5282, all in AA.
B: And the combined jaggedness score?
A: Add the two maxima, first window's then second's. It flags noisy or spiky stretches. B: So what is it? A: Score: 1.40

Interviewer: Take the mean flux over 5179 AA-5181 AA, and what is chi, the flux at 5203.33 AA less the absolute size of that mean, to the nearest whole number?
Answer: 2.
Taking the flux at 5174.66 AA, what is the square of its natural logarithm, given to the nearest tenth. 11.3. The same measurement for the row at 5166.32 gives 11.8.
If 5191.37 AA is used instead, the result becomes 11.9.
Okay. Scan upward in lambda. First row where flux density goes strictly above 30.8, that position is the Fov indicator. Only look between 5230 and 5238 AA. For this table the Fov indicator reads 5236.99 AA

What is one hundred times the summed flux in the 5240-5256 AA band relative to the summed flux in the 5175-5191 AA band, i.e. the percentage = 104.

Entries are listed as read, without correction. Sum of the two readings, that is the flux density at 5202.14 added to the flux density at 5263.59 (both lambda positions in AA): 63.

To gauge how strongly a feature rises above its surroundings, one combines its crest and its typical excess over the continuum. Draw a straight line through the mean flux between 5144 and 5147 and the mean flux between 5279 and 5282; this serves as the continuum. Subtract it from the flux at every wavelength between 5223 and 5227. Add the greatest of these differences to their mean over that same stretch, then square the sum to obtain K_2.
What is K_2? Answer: 46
